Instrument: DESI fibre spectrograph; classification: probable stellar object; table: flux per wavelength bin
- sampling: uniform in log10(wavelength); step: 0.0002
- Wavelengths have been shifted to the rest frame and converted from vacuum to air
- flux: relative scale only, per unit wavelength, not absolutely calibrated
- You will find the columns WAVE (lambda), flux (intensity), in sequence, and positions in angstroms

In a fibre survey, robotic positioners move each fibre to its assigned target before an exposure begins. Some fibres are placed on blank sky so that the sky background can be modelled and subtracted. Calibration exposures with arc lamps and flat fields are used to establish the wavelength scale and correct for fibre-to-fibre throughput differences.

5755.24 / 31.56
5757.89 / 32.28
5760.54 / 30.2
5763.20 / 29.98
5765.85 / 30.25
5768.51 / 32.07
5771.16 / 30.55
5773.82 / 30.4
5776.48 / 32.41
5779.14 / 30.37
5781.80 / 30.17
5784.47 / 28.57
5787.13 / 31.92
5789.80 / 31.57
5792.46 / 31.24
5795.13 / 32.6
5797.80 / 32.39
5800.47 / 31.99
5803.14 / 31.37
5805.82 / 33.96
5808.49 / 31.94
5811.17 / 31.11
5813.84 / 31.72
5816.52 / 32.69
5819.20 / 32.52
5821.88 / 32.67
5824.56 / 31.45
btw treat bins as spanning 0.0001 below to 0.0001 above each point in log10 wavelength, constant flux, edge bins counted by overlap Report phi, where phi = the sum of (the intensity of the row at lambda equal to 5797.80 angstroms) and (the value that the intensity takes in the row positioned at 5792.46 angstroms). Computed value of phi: 63.6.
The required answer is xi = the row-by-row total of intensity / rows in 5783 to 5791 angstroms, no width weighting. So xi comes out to 92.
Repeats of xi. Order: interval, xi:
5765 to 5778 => 156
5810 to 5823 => 161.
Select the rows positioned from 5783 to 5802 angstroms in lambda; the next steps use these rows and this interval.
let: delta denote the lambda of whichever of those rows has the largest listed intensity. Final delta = 5795.13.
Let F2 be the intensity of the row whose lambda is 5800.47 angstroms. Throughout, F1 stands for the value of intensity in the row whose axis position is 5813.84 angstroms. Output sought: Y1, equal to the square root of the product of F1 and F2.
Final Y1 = 31.9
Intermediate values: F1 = 31.72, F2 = 31.99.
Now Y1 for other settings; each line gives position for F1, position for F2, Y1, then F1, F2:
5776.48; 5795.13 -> 32.5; 32.41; 32.6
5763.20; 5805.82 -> 31.9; 29.98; 33.96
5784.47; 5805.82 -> 31.1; 28.57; 33.96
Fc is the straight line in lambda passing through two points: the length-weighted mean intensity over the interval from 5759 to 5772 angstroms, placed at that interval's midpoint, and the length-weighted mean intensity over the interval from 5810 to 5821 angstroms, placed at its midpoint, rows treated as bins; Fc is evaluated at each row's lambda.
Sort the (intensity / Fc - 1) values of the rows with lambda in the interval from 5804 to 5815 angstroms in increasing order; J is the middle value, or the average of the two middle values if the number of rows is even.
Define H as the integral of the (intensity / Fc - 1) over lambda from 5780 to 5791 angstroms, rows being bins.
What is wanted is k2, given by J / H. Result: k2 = 0.0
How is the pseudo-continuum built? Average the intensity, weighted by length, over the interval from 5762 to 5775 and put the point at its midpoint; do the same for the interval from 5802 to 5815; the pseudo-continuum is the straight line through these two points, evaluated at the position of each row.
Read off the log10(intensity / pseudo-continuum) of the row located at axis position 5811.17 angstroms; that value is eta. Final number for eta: -0.014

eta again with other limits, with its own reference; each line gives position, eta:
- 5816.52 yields 0.005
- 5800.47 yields 0.003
